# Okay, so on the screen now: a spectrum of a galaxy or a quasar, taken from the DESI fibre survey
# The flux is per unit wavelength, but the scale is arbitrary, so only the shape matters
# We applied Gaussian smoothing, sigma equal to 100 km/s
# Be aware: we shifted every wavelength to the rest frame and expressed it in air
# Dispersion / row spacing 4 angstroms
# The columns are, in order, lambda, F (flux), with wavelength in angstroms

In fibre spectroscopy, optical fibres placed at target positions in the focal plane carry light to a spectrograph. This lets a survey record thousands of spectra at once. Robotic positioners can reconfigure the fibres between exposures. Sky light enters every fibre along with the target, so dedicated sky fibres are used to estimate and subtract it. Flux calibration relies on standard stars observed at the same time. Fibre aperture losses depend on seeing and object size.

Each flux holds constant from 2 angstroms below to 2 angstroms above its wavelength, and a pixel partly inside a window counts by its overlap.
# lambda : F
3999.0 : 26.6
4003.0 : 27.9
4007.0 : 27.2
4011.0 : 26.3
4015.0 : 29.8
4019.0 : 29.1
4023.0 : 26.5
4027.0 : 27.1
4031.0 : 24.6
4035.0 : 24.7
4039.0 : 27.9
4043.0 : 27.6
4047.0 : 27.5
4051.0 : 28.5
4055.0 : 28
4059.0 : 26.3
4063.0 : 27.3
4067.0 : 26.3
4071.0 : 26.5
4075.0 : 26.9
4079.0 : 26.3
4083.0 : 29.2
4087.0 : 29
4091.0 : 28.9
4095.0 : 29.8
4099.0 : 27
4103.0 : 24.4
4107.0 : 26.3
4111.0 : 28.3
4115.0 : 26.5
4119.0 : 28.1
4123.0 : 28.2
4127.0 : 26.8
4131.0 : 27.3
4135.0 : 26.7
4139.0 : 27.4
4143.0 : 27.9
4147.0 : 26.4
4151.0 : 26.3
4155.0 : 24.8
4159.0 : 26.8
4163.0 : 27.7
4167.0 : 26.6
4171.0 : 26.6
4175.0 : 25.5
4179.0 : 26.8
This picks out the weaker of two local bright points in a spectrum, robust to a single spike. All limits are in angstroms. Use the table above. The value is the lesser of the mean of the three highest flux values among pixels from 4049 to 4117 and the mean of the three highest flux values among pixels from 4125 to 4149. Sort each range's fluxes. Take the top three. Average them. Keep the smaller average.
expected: 27.5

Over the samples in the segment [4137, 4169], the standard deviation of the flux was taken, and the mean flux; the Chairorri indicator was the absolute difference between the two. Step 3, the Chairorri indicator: 25.8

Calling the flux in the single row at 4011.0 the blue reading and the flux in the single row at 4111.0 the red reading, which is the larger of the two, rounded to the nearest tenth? 28.3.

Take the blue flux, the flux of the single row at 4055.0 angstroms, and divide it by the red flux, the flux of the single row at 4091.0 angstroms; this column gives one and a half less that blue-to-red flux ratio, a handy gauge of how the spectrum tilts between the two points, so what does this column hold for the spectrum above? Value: 0.531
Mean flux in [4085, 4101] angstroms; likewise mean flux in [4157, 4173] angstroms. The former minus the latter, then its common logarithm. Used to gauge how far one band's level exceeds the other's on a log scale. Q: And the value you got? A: 0.24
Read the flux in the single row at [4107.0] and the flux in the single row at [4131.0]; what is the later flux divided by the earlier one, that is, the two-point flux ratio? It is 1.04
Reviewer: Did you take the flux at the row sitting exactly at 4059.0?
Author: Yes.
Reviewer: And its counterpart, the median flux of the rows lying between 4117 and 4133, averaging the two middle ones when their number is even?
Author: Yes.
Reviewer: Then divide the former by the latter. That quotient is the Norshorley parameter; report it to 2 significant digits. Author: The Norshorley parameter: 0.95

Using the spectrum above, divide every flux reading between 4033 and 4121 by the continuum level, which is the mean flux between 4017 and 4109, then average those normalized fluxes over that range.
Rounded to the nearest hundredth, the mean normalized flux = 1.00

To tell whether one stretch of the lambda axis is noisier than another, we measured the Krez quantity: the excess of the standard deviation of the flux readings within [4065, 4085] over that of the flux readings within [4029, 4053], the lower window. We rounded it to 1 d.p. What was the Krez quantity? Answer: -0.5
